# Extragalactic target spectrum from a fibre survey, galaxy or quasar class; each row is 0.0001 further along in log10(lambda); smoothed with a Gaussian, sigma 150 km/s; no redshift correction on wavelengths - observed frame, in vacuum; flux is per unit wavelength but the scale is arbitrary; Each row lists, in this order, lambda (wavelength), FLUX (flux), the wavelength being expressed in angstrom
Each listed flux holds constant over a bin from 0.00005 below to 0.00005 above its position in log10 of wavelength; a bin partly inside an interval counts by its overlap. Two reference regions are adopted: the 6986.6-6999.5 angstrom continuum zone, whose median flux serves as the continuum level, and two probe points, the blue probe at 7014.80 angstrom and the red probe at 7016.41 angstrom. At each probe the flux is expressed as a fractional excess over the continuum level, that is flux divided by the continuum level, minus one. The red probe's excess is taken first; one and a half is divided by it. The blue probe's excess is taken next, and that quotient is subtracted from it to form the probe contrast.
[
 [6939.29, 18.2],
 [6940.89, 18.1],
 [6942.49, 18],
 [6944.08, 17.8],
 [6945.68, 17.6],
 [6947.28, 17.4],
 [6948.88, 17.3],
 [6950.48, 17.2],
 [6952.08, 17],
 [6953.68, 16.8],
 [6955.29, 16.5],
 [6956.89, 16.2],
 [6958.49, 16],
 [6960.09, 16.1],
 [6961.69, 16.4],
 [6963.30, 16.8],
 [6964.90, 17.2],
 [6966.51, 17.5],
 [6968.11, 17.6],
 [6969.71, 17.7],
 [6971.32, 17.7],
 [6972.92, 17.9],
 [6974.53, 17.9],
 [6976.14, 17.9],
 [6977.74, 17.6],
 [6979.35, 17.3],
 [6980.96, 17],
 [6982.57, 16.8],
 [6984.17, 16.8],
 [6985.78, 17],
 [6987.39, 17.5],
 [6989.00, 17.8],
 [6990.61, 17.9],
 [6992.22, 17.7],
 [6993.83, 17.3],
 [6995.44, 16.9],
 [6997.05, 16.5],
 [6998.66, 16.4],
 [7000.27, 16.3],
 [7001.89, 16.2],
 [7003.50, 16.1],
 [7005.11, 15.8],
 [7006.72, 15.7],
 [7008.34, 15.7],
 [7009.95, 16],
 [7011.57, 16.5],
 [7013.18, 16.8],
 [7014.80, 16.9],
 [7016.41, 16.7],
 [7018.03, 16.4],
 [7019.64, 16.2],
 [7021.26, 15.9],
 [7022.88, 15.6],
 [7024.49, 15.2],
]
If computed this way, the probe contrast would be 37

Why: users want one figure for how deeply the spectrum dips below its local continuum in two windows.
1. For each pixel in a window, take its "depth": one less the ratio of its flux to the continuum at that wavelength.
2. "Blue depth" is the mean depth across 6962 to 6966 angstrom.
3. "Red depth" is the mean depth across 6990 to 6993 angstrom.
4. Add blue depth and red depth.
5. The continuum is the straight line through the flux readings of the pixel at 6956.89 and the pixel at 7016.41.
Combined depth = -0.12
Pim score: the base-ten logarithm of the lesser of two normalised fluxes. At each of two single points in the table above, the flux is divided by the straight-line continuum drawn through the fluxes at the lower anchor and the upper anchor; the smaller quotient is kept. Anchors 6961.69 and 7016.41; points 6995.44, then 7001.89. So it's -0.011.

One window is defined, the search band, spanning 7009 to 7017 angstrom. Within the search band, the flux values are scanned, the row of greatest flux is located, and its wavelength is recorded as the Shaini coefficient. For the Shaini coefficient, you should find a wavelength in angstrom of 7014.80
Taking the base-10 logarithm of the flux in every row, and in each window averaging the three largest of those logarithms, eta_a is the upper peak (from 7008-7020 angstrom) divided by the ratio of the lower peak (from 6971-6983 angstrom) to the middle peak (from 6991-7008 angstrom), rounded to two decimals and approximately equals 1.21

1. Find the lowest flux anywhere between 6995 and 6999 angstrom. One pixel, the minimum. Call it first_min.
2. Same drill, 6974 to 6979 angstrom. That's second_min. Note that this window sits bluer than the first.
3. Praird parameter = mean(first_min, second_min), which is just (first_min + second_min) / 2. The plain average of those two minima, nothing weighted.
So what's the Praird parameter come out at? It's 17.0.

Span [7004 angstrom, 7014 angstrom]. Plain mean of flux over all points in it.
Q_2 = 16.1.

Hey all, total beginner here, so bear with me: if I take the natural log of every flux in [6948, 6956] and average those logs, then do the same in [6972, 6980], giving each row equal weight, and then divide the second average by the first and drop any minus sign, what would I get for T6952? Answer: 1.02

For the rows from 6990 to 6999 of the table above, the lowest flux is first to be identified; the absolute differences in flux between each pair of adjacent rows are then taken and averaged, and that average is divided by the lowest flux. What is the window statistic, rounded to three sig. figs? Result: 0.0183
